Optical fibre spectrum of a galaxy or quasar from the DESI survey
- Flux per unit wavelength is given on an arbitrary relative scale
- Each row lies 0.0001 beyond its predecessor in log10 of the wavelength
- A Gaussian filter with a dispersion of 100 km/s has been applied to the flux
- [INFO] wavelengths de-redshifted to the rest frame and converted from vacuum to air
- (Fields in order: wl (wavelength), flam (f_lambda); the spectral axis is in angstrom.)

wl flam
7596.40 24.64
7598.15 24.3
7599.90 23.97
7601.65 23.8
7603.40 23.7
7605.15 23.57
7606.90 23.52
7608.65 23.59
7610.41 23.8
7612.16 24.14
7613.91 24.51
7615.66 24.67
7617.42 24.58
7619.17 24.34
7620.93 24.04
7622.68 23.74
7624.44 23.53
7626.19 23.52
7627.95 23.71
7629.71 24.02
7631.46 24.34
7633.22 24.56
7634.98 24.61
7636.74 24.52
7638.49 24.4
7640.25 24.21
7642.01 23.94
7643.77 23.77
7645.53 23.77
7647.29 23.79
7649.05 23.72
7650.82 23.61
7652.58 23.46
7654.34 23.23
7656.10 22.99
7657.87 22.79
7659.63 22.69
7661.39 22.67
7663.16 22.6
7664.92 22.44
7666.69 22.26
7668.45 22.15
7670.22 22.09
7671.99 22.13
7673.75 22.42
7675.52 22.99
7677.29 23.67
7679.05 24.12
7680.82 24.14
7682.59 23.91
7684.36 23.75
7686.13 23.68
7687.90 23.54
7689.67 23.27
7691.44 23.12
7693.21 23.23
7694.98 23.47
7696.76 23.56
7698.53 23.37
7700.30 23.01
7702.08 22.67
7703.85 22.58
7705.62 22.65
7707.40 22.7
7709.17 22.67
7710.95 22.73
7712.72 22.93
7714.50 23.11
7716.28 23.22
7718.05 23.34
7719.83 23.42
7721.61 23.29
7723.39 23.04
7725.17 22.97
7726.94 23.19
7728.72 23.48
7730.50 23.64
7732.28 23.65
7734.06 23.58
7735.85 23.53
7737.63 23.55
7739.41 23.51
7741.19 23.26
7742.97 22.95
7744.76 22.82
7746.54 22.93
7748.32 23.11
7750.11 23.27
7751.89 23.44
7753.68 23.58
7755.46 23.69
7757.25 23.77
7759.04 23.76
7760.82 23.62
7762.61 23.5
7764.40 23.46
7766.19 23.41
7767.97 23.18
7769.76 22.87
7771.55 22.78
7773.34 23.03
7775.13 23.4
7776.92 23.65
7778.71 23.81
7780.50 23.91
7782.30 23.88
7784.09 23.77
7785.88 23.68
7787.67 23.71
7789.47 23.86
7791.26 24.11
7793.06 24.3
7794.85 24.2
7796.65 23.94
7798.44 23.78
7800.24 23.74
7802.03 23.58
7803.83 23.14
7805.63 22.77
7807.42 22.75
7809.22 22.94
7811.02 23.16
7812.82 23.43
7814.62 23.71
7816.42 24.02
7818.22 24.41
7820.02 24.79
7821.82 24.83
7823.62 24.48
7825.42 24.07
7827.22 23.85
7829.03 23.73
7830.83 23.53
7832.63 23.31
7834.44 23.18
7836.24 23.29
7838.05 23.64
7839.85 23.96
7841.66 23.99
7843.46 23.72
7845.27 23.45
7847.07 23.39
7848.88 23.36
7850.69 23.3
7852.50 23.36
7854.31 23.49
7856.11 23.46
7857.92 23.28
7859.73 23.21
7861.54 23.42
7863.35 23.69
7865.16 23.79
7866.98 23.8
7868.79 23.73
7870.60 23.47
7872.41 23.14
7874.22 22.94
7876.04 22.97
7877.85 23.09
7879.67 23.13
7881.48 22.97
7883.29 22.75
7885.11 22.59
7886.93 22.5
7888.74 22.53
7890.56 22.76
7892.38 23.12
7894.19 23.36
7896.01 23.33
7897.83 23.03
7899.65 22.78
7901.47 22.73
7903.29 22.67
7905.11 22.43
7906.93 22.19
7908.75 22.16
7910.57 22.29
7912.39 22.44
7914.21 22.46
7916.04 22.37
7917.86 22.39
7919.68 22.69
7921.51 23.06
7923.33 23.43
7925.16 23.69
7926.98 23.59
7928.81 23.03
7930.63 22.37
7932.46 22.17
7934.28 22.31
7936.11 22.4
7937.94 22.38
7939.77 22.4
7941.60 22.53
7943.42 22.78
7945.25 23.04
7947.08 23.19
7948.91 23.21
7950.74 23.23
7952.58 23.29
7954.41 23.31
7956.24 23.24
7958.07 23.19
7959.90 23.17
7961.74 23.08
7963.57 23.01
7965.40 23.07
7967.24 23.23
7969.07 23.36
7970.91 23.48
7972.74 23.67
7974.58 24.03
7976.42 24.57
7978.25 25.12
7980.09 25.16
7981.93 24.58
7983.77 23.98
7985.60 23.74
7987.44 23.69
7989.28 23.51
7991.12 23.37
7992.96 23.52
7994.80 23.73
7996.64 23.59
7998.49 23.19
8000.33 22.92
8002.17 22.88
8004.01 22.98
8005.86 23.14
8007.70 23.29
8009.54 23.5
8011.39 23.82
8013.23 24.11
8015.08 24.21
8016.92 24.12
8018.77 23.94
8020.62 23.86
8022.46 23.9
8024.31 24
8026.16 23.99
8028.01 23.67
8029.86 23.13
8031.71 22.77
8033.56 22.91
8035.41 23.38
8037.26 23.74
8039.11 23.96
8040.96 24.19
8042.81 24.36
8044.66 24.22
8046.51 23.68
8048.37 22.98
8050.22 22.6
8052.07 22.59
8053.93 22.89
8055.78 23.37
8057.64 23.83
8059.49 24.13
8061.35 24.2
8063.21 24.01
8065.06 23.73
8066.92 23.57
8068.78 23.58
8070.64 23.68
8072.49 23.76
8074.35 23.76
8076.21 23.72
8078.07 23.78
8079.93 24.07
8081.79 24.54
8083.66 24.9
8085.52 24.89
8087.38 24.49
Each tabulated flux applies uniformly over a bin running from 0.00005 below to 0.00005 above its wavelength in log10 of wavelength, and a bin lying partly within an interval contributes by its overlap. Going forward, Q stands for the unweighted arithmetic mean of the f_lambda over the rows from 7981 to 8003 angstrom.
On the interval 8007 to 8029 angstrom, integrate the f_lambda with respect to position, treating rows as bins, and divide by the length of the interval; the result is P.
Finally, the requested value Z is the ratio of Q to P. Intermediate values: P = 23.9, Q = 23.6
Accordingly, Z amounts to 0.99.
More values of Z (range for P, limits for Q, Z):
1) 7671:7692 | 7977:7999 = 1.02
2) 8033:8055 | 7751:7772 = 1.00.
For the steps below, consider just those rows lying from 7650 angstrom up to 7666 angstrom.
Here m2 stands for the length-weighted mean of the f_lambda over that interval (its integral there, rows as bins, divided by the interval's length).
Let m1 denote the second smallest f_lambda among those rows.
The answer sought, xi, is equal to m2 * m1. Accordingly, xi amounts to 518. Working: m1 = 22.6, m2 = 22.9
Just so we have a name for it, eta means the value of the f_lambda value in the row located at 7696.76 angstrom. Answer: 23.56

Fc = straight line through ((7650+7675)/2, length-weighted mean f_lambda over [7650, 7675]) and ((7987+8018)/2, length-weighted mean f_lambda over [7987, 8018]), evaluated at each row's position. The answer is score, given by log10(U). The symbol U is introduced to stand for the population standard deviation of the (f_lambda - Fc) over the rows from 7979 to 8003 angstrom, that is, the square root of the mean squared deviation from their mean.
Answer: -0.21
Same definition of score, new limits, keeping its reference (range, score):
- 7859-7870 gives -0.67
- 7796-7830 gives -0.23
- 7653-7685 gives -0.18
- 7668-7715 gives -0.24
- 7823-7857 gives -0.47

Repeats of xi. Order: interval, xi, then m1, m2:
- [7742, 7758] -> 534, 22.93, 23.3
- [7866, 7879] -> 535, 22.97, 23.3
